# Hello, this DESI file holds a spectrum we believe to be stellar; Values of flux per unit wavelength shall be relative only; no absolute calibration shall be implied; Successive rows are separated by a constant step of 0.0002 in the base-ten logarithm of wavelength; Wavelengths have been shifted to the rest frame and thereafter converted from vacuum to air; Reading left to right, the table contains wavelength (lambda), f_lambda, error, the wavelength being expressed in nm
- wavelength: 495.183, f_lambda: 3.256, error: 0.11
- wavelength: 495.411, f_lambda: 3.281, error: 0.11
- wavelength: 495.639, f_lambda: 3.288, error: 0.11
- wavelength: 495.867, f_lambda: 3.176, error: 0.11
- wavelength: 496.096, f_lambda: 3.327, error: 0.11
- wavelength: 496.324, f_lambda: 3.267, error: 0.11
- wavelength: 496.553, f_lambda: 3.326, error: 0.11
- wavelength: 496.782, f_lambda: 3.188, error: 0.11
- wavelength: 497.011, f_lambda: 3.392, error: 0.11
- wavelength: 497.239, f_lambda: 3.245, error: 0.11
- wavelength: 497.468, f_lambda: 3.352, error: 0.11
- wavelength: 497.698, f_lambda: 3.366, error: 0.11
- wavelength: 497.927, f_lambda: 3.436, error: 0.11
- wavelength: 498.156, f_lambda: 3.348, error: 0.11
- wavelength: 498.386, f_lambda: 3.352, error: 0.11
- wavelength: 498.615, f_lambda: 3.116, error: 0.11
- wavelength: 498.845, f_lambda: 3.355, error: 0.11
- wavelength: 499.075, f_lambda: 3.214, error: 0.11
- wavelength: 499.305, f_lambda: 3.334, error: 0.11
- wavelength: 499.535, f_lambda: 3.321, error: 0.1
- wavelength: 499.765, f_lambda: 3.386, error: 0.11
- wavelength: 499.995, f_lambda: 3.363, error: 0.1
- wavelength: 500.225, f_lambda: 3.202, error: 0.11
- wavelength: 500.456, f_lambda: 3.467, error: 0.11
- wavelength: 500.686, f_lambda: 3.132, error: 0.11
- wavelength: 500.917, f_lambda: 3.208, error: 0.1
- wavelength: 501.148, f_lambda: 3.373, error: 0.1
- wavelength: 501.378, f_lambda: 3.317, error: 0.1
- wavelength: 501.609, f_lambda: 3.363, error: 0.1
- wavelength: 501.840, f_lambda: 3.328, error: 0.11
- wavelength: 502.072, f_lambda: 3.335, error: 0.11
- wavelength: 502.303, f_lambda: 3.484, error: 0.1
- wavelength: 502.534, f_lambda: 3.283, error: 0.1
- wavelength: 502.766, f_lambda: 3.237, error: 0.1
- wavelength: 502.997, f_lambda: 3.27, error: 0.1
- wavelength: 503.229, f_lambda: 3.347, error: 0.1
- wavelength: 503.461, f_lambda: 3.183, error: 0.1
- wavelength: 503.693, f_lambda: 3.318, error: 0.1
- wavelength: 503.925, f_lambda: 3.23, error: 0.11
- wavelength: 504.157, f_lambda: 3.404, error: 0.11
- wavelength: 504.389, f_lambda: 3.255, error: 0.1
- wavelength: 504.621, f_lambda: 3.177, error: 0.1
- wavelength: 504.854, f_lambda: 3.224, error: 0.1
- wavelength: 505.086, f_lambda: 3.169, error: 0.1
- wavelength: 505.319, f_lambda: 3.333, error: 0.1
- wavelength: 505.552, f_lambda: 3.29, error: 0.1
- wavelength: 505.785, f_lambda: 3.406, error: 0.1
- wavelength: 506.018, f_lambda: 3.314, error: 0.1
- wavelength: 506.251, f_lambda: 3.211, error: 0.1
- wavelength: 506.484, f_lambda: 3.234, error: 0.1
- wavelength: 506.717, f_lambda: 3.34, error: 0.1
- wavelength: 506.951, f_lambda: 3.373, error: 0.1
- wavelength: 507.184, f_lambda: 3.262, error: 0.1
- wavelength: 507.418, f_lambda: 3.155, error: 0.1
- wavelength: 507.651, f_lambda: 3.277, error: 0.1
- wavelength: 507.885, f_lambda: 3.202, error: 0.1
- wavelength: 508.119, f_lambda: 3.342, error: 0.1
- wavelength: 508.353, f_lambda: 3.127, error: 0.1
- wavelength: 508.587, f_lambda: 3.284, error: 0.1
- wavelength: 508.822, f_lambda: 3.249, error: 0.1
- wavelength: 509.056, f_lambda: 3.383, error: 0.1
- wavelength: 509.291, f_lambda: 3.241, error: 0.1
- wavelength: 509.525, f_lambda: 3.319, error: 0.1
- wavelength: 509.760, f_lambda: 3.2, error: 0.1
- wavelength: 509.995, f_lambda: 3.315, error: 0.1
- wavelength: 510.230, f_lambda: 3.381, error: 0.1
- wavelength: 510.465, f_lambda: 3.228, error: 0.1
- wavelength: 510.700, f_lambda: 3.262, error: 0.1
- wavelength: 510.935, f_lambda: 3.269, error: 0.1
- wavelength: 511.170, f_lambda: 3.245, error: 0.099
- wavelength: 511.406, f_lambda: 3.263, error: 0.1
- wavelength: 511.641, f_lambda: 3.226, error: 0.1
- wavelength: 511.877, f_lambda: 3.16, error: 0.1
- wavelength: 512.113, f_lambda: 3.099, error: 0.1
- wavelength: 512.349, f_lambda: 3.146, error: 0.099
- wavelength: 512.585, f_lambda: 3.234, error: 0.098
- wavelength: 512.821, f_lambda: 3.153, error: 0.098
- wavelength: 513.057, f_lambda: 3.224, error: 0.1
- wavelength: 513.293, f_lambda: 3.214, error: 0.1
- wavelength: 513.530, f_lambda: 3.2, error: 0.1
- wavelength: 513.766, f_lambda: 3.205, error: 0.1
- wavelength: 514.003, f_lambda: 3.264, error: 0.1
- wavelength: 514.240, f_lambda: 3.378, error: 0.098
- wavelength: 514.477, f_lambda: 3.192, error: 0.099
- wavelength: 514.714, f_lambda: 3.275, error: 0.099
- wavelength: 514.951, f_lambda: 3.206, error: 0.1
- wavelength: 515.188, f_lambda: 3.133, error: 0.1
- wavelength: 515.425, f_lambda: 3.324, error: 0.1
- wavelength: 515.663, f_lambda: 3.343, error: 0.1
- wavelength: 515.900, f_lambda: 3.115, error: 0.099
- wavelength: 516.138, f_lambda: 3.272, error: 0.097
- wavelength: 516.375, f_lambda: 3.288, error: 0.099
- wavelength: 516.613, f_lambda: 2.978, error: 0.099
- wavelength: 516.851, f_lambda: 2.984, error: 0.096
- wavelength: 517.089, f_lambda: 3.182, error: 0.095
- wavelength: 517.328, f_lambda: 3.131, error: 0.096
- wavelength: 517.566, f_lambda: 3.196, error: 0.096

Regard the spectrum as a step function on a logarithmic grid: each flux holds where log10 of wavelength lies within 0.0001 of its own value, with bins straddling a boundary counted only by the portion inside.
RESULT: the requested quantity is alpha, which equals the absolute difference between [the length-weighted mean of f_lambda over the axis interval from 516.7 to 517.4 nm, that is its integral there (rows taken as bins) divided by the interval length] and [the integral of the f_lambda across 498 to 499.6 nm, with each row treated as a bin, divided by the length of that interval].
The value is 0.206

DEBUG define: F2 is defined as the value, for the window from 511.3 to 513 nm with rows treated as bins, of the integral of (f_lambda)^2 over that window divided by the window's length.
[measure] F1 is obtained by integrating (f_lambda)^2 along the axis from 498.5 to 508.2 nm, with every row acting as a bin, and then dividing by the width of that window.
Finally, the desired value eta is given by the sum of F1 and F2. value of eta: 21.0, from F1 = 10.8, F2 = 10.1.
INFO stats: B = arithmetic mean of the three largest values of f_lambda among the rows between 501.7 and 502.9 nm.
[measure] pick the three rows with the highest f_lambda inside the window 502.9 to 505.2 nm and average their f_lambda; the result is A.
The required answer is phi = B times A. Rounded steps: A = 3.356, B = 3.38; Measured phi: 11.4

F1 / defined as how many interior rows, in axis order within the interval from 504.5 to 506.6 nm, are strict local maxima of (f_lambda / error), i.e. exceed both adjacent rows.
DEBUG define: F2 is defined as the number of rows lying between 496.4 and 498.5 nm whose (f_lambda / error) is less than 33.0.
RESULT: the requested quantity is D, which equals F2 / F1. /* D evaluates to 3.0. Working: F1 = 3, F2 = 9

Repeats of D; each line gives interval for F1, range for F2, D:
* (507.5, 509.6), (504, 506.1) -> 2.0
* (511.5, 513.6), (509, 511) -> 2.5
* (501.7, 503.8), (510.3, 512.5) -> 4.5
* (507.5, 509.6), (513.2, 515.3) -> 2.3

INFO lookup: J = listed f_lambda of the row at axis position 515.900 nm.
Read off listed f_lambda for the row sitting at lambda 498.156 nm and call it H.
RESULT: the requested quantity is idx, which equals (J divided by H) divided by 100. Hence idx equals 0.0093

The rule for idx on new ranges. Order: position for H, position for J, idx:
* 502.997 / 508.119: 0.0102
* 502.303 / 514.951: 0.0092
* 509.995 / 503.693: 0.0100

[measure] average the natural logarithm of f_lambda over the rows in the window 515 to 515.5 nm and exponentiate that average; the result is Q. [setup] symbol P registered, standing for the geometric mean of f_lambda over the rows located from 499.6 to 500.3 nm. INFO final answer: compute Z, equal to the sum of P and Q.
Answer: 6.54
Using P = 3.32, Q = 3.23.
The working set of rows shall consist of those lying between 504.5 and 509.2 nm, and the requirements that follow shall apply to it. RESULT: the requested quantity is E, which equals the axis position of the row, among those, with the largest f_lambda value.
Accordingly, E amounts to 505.785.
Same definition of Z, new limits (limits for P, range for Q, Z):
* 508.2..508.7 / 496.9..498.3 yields 6.56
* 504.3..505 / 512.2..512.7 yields 6.41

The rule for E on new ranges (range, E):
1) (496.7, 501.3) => 500.456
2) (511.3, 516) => 514.240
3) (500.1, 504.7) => 502.303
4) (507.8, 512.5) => 509.056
